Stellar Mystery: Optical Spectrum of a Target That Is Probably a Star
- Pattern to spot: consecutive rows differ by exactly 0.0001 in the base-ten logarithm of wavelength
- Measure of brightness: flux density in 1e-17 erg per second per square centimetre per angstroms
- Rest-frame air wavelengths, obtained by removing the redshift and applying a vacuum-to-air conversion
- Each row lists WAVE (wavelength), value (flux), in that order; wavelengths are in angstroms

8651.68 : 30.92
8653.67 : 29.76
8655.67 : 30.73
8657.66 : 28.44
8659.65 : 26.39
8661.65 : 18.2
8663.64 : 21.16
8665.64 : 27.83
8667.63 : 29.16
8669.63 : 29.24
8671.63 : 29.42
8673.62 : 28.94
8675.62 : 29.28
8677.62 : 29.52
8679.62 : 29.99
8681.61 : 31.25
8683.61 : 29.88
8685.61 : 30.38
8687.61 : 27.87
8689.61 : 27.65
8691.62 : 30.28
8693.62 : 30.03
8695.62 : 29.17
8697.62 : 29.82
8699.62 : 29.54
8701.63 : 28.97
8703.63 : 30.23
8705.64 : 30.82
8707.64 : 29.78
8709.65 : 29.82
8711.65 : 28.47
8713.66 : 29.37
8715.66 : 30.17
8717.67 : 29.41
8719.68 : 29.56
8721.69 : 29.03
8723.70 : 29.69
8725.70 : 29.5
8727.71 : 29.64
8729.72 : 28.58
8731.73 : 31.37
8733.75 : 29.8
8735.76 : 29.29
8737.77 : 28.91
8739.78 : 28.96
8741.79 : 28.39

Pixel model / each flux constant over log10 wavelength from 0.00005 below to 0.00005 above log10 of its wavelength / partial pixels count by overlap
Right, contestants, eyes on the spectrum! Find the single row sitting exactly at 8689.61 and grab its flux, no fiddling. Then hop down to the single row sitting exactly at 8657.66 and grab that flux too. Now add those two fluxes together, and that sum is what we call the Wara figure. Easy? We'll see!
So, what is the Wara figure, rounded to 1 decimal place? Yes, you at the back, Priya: 56.1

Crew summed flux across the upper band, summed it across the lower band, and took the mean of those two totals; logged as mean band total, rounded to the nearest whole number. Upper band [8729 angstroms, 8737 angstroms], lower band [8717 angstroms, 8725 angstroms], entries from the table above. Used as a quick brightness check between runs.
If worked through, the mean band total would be 118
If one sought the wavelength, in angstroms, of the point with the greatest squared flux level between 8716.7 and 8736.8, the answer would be 8731.73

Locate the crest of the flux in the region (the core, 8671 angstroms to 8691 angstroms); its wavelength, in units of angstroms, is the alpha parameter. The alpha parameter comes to 8681.61 angstroms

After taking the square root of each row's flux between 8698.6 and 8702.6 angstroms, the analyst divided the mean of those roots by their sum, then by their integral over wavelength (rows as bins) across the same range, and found 0.0231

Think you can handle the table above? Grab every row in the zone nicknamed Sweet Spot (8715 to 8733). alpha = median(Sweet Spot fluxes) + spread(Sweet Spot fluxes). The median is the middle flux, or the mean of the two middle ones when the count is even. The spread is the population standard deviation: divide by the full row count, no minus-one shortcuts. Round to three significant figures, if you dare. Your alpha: 30.3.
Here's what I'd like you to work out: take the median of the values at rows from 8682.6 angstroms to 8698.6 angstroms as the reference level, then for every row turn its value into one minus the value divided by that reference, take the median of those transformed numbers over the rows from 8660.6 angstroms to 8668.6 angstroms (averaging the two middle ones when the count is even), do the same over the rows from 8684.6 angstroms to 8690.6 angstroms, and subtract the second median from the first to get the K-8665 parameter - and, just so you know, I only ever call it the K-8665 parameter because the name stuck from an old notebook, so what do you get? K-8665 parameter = 0.11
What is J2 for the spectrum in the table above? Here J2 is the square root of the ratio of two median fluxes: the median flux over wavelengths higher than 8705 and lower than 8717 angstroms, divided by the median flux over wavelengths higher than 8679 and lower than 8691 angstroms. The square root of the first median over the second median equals 1.00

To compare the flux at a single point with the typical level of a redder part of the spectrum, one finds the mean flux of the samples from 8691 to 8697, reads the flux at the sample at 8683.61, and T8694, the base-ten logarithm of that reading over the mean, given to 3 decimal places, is 0.001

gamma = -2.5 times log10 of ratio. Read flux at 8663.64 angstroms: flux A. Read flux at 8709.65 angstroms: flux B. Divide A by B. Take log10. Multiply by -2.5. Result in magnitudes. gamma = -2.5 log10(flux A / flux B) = 0.37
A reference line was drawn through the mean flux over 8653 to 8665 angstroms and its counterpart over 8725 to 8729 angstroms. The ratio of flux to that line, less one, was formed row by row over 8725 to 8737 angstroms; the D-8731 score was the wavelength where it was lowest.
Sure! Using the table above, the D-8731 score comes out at 8729.72 angstroms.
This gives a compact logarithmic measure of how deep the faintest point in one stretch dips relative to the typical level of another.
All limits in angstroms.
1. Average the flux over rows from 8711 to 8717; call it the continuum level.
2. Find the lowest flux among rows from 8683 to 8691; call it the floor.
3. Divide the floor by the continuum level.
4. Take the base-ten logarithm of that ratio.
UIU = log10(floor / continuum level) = -0.03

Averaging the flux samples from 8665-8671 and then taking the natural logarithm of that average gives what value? 3.36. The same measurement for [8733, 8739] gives 3.38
